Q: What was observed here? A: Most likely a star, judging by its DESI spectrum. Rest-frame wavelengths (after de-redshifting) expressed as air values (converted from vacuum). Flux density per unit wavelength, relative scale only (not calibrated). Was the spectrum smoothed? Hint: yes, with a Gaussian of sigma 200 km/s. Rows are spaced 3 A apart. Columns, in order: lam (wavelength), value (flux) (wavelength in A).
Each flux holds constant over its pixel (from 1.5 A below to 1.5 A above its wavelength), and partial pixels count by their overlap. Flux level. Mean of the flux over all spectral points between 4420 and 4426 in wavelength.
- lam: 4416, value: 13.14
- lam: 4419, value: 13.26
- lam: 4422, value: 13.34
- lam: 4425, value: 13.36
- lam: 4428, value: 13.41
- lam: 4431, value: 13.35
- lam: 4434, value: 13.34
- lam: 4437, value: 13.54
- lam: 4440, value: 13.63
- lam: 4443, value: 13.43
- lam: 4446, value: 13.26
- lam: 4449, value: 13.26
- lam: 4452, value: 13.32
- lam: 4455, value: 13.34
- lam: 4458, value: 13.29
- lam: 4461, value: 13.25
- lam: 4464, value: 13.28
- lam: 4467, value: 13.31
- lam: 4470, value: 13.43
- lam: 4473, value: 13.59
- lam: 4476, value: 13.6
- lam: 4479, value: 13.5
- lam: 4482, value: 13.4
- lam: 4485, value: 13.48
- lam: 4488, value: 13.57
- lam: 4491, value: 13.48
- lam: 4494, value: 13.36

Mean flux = 13.3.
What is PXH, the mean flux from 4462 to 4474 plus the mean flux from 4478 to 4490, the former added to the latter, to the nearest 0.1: 26.9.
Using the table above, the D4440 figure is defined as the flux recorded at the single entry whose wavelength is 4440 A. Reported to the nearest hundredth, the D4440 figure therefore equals 13.63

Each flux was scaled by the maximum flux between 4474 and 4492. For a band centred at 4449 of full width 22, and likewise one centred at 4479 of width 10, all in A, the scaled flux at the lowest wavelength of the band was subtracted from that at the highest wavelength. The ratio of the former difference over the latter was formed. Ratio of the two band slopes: 1.7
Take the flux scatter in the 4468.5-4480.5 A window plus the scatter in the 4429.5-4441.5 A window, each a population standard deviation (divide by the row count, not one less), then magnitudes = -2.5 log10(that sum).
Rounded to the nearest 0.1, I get 1.8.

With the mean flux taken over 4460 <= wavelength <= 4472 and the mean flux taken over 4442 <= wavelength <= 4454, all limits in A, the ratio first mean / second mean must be 1.00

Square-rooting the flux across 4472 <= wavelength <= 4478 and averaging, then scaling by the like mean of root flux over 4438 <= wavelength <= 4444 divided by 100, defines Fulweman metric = 0.136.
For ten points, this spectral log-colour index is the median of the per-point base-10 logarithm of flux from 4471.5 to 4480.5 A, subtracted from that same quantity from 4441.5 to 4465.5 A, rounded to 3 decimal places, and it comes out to -0.010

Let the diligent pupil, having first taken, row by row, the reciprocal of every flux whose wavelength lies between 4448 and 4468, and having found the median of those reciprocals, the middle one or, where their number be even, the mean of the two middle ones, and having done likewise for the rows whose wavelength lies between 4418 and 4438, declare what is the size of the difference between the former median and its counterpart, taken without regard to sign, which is 0.0003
